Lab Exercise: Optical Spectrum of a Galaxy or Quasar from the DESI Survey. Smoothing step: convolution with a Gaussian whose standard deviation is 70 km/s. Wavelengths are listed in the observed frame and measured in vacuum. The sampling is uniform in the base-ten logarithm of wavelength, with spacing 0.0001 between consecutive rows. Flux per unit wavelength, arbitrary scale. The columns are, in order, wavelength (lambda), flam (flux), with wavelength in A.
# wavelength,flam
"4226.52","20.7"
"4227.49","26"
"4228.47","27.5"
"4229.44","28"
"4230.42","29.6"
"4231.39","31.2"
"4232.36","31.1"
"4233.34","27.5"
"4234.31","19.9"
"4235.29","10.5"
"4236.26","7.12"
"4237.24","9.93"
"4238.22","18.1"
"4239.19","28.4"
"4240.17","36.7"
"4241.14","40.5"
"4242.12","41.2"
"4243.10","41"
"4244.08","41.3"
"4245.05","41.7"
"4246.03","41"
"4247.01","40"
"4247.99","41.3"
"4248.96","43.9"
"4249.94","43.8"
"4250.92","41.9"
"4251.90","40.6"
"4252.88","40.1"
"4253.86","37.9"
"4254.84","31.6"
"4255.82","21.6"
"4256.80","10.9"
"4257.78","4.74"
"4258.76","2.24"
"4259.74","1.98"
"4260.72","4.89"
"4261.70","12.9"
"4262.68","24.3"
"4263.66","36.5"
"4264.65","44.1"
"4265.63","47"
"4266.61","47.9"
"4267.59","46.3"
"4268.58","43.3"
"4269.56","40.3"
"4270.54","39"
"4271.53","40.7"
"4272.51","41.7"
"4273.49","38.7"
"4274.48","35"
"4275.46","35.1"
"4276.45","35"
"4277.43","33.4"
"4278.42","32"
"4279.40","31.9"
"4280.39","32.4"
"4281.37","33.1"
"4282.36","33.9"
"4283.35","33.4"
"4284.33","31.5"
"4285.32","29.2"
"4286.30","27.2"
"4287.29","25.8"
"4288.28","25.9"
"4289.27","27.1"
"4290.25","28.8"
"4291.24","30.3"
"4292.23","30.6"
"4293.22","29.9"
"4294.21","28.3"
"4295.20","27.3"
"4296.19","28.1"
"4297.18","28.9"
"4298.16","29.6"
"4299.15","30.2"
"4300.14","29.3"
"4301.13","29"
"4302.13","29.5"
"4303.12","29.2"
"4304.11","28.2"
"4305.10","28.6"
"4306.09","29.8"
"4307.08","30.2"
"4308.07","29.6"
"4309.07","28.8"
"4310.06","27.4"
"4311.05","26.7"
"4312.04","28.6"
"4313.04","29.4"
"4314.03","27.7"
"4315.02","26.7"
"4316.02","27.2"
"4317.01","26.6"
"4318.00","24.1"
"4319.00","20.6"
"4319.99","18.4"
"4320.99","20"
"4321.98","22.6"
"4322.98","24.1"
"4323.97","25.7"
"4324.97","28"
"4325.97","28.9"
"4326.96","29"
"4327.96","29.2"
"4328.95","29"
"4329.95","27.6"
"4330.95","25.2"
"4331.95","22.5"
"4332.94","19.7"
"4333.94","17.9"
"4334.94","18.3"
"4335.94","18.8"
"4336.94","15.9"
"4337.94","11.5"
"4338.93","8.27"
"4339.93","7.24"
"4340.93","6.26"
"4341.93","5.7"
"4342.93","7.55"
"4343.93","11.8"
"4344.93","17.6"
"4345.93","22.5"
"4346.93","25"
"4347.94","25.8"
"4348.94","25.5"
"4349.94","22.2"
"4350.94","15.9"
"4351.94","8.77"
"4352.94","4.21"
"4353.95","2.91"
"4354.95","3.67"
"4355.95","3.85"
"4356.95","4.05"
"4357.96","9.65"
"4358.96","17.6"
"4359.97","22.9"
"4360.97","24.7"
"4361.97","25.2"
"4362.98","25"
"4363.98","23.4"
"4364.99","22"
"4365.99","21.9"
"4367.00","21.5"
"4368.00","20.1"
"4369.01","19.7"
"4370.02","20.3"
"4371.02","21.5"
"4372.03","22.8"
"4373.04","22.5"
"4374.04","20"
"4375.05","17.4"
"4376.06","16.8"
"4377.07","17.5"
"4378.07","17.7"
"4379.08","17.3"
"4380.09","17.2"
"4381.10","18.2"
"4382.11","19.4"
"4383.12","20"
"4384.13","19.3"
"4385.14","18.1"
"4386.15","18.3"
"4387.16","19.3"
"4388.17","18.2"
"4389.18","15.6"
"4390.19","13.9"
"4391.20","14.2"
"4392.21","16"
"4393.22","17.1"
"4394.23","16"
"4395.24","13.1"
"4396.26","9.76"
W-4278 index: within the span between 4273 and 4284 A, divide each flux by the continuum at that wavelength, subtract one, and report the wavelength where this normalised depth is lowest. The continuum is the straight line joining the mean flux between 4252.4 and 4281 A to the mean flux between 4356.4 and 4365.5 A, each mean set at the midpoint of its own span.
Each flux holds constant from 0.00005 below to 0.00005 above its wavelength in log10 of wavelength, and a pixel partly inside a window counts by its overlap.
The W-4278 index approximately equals 4278.42 A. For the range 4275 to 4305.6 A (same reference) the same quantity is 4287.29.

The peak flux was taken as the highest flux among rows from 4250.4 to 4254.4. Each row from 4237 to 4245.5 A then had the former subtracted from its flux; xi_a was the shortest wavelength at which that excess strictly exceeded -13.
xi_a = 4240.17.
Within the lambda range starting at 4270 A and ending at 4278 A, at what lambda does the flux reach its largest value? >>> 4272.51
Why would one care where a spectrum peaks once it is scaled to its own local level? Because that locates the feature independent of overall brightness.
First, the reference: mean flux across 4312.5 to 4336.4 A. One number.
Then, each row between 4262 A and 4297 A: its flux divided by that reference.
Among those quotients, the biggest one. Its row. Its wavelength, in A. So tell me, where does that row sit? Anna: 4266.61 A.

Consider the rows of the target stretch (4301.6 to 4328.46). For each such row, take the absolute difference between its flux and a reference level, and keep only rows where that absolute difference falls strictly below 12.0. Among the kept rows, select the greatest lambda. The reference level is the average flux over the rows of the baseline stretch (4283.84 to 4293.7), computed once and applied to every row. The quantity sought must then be 4327.96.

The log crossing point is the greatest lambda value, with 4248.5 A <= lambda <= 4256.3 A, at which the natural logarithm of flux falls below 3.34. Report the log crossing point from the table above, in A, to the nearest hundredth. 4255.82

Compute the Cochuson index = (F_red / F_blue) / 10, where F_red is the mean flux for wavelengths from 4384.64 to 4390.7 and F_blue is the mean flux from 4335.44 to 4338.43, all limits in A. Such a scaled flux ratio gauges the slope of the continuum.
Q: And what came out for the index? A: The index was 0.11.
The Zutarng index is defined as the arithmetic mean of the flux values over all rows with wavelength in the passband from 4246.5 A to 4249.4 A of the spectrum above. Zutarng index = 42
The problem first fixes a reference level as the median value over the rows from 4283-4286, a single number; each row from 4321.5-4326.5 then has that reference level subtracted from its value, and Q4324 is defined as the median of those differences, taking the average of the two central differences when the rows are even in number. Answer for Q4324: -5.8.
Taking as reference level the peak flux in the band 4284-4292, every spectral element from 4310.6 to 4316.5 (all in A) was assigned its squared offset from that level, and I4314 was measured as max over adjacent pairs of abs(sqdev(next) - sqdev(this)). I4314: 15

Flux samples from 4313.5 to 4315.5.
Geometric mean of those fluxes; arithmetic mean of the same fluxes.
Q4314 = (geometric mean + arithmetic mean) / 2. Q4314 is 27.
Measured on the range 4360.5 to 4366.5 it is 24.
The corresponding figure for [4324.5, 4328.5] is 29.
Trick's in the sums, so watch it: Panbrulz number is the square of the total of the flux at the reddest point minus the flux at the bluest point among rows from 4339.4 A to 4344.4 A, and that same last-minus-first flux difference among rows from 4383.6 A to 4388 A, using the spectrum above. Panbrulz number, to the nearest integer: 21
